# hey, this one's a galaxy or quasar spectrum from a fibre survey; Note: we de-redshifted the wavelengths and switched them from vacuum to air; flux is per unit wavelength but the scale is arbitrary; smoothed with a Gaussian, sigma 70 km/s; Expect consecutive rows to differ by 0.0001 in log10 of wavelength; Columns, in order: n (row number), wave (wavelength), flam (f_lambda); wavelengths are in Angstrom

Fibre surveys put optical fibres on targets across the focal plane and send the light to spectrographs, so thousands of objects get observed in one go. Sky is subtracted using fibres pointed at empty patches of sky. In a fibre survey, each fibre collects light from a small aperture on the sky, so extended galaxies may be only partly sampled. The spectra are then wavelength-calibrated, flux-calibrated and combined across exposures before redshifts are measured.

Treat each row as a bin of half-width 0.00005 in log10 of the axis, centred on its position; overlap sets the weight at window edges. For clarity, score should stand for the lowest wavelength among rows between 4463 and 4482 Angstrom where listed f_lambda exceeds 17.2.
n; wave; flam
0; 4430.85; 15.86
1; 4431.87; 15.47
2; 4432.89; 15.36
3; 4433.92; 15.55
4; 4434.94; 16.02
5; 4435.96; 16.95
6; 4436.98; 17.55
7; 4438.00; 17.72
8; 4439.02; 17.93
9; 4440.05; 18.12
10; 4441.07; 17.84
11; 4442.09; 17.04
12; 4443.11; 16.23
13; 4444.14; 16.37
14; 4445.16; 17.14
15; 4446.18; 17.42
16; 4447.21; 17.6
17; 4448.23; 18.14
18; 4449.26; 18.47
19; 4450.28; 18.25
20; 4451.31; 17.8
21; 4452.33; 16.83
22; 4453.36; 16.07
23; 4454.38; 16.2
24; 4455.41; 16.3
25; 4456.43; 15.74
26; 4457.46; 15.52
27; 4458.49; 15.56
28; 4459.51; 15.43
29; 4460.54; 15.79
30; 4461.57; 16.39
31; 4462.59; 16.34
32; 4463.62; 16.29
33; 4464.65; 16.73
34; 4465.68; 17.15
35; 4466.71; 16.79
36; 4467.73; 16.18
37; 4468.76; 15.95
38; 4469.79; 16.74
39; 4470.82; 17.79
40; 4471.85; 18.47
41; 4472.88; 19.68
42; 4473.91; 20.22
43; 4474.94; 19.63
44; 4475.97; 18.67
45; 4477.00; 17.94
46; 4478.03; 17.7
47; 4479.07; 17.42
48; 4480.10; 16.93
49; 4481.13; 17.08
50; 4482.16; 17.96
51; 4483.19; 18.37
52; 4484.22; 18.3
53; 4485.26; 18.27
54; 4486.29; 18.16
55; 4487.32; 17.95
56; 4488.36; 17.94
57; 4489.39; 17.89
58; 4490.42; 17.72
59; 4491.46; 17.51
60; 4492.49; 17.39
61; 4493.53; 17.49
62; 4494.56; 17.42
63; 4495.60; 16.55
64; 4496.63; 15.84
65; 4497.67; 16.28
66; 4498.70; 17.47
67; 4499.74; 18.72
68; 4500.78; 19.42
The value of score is 4470.82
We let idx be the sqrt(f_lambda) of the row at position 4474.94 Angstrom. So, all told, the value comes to 4.43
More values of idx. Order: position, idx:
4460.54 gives 3.97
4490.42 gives 4.21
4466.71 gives 4.10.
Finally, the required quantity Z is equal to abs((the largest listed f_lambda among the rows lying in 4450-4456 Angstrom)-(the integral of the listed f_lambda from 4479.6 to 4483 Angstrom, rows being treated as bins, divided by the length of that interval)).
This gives 0.8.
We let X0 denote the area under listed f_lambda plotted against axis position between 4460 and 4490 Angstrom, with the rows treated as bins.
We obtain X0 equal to 528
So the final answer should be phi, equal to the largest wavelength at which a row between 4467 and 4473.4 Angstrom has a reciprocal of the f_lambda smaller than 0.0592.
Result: 4472.88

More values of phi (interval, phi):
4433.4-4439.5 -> 4439.02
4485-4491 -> 4490.42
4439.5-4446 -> 4445.16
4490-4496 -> 4494.56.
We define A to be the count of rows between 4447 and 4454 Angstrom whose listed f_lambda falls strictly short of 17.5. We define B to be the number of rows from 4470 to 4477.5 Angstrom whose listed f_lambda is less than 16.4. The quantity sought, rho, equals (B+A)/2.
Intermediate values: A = 2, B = 0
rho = 1.0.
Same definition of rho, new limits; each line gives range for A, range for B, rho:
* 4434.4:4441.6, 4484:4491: 1.0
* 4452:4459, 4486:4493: 3.5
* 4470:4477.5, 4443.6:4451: 0.5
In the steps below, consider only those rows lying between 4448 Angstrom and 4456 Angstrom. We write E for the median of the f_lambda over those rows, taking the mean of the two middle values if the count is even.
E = 17.3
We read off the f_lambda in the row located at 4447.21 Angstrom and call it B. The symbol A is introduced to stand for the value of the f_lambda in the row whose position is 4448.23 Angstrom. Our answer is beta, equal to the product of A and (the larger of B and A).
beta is 329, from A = 18.14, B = 17.6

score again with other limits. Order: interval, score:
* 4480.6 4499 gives 4482.16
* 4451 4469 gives 4451.31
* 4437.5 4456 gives 4438.00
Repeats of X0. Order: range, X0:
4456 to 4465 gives 144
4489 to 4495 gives 105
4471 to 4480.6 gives 177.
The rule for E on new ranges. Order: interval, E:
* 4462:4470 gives 16.5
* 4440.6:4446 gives 17.0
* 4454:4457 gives 16.2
